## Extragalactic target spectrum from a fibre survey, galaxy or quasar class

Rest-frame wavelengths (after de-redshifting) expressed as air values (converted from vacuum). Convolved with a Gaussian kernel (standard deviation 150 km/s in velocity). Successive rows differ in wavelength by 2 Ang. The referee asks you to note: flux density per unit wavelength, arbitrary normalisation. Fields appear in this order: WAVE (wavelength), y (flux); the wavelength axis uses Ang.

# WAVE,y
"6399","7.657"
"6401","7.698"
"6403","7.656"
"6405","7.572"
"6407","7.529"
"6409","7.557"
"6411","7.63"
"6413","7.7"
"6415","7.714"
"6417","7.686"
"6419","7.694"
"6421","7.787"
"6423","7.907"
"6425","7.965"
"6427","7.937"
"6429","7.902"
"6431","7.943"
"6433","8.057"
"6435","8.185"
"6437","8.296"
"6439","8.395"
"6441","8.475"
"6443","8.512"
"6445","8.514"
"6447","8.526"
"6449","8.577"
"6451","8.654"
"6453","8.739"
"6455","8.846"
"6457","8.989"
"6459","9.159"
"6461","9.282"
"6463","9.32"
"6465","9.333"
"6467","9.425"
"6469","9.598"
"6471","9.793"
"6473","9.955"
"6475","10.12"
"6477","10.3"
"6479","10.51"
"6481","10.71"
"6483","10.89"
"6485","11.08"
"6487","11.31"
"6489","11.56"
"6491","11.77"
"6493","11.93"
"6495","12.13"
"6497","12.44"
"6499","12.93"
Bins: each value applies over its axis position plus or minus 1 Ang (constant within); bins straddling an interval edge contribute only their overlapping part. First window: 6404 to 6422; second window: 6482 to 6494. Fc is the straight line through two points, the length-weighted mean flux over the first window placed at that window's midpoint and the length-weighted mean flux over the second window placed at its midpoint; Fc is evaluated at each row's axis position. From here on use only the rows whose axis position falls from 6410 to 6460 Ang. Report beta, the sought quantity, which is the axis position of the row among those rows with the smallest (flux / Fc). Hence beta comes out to 6453 Ang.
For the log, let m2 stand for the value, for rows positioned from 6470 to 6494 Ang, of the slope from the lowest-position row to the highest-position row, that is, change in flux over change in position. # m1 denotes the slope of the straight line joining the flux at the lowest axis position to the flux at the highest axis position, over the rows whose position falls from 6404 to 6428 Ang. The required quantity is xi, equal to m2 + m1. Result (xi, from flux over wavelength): 0.114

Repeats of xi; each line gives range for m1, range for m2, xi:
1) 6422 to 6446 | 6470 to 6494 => 0.125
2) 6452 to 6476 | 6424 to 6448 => 0.088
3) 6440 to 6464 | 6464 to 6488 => 0.128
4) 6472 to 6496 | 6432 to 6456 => 0.135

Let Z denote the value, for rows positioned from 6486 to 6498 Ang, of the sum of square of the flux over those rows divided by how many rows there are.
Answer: 141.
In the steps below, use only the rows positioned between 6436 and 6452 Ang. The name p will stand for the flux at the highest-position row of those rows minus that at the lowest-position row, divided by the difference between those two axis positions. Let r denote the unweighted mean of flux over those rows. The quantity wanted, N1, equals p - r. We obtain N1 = -8.5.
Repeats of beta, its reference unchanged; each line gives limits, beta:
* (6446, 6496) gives 6453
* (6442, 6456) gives 6453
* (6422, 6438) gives 6431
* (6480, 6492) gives 6481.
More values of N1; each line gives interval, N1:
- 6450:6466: -9.0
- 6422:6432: -7.9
